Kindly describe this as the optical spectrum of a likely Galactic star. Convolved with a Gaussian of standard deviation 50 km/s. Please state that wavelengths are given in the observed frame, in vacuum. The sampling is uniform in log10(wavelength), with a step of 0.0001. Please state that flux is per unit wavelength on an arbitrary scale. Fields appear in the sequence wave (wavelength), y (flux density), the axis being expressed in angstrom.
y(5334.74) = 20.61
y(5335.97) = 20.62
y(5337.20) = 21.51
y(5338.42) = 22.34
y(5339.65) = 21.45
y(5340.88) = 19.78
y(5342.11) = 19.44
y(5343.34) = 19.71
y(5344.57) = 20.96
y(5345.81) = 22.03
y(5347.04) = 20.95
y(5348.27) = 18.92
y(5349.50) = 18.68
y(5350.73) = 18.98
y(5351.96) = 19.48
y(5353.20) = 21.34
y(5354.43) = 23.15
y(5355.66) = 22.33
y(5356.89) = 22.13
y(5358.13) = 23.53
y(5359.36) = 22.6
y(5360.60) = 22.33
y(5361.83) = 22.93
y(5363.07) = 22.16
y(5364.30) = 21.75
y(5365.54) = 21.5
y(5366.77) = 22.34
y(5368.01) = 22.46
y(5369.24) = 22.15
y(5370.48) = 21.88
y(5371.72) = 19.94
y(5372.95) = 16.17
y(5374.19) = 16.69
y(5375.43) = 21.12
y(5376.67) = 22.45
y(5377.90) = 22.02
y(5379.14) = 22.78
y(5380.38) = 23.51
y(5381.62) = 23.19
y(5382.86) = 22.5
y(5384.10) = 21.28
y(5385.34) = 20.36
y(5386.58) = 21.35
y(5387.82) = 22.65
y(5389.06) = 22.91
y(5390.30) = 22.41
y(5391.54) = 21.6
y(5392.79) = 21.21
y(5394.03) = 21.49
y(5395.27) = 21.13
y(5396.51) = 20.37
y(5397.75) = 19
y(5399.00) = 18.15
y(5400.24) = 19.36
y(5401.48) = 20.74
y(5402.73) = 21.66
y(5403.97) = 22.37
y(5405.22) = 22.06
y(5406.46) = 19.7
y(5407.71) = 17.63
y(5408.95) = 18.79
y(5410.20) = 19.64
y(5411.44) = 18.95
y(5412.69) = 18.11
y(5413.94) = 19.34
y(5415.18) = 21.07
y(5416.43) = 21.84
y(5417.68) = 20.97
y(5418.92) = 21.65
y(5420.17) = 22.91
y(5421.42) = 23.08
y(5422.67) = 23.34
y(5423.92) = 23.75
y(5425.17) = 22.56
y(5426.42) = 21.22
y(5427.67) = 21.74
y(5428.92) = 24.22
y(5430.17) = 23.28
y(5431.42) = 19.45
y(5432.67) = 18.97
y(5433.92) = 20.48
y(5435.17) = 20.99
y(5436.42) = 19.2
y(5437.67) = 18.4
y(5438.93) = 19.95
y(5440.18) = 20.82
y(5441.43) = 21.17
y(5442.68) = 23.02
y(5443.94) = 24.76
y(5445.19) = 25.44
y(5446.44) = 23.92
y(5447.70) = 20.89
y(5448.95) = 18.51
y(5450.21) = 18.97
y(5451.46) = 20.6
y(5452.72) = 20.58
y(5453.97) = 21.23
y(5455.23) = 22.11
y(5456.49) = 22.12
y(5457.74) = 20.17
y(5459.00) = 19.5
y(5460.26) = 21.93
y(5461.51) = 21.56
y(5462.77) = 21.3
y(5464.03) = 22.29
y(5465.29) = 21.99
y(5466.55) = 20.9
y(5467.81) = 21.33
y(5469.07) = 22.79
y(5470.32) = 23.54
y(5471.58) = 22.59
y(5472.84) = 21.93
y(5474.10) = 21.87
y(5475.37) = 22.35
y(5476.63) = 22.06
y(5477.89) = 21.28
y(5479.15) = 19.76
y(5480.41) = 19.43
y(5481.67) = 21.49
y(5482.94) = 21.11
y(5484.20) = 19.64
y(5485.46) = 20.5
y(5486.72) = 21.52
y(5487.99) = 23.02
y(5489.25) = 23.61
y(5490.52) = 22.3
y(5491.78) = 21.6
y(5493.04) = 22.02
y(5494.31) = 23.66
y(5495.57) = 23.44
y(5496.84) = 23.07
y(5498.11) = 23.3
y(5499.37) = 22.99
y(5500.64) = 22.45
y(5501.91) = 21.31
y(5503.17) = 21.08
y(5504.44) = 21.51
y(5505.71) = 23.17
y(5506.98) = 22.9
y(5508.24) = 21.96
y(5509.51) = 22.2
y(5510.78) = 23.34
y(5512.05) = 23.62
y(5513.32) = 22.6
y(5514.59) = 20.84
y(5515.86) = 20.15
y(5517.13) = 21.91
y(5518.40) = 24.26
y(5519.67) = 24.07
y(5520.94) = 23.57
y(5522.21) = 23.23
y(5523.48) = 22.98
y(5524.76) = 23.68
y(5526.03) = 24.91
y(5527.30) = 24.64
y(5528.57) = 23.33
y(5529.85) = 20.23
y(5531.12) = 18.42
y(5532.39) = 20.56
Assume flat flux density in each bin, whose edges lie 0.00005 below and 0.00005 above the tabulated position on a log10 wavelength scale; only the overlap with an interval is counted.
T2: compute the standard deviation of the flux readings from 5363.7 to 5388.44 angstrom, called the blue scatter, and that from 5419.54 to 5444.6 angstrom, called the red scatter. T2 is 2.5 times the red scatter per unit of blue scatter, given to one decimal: 2.5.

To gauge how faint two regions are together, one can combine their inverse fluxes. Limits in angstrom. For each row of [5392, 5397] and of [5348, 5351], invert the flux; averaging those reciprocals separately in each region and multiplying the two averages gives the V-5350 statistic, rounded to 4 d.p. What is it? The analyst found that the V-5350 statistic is 0.0025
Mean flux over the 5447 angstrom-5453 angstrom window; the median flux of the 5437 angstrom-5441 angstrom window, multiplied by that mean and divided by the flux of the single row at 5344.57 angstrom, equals 19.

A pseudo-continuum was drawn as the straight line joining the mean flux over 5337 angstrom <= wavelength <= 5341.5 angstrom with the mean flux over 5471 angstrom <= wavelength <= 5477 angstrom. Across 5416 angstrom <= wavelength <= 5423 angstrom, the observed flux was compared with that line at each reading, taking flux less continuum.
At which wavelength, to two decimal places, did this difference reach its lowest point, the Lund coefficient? 5417.68 angstrom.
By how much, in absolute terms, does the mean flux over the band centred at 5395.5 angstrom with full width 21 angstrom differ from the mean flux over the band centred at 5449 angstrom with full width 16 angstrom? 0.7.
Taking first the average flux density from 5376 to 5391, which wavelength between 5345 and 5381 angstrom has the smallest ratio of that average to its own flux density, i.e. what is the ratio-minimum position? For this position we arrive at 5358.13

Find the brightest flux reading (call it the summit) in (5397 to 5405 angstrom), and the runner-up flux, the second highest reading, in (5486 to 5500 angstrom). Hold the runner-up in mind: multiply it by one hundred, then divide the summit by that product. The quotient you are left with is 0.0095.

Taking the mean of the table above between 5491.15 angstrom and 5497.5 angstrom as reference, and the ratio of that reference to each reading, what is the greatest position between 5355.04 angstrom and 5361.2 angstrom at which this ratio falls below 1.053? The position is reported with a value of 5360.60 angstrom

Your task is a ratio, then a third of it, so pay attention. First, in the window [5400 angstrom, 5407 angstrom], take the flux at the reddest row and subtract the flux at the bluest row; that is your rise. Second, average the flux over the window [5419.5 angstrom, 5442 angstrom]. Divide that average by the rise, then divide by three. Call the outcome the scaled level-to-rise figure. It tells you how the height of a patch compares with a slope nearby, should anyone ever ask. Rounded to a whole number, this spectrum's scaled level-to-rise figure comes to 21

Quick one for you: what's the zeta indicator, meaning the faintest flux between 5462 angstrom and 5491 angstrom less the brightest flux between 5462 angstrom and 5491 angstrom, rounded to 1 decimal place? -4.2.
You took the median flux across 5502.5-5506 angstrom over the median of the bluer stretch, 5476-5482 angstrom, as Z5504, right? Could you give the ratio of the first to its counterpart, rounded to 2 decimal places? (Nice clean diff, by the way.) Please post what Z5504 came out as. 1.01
